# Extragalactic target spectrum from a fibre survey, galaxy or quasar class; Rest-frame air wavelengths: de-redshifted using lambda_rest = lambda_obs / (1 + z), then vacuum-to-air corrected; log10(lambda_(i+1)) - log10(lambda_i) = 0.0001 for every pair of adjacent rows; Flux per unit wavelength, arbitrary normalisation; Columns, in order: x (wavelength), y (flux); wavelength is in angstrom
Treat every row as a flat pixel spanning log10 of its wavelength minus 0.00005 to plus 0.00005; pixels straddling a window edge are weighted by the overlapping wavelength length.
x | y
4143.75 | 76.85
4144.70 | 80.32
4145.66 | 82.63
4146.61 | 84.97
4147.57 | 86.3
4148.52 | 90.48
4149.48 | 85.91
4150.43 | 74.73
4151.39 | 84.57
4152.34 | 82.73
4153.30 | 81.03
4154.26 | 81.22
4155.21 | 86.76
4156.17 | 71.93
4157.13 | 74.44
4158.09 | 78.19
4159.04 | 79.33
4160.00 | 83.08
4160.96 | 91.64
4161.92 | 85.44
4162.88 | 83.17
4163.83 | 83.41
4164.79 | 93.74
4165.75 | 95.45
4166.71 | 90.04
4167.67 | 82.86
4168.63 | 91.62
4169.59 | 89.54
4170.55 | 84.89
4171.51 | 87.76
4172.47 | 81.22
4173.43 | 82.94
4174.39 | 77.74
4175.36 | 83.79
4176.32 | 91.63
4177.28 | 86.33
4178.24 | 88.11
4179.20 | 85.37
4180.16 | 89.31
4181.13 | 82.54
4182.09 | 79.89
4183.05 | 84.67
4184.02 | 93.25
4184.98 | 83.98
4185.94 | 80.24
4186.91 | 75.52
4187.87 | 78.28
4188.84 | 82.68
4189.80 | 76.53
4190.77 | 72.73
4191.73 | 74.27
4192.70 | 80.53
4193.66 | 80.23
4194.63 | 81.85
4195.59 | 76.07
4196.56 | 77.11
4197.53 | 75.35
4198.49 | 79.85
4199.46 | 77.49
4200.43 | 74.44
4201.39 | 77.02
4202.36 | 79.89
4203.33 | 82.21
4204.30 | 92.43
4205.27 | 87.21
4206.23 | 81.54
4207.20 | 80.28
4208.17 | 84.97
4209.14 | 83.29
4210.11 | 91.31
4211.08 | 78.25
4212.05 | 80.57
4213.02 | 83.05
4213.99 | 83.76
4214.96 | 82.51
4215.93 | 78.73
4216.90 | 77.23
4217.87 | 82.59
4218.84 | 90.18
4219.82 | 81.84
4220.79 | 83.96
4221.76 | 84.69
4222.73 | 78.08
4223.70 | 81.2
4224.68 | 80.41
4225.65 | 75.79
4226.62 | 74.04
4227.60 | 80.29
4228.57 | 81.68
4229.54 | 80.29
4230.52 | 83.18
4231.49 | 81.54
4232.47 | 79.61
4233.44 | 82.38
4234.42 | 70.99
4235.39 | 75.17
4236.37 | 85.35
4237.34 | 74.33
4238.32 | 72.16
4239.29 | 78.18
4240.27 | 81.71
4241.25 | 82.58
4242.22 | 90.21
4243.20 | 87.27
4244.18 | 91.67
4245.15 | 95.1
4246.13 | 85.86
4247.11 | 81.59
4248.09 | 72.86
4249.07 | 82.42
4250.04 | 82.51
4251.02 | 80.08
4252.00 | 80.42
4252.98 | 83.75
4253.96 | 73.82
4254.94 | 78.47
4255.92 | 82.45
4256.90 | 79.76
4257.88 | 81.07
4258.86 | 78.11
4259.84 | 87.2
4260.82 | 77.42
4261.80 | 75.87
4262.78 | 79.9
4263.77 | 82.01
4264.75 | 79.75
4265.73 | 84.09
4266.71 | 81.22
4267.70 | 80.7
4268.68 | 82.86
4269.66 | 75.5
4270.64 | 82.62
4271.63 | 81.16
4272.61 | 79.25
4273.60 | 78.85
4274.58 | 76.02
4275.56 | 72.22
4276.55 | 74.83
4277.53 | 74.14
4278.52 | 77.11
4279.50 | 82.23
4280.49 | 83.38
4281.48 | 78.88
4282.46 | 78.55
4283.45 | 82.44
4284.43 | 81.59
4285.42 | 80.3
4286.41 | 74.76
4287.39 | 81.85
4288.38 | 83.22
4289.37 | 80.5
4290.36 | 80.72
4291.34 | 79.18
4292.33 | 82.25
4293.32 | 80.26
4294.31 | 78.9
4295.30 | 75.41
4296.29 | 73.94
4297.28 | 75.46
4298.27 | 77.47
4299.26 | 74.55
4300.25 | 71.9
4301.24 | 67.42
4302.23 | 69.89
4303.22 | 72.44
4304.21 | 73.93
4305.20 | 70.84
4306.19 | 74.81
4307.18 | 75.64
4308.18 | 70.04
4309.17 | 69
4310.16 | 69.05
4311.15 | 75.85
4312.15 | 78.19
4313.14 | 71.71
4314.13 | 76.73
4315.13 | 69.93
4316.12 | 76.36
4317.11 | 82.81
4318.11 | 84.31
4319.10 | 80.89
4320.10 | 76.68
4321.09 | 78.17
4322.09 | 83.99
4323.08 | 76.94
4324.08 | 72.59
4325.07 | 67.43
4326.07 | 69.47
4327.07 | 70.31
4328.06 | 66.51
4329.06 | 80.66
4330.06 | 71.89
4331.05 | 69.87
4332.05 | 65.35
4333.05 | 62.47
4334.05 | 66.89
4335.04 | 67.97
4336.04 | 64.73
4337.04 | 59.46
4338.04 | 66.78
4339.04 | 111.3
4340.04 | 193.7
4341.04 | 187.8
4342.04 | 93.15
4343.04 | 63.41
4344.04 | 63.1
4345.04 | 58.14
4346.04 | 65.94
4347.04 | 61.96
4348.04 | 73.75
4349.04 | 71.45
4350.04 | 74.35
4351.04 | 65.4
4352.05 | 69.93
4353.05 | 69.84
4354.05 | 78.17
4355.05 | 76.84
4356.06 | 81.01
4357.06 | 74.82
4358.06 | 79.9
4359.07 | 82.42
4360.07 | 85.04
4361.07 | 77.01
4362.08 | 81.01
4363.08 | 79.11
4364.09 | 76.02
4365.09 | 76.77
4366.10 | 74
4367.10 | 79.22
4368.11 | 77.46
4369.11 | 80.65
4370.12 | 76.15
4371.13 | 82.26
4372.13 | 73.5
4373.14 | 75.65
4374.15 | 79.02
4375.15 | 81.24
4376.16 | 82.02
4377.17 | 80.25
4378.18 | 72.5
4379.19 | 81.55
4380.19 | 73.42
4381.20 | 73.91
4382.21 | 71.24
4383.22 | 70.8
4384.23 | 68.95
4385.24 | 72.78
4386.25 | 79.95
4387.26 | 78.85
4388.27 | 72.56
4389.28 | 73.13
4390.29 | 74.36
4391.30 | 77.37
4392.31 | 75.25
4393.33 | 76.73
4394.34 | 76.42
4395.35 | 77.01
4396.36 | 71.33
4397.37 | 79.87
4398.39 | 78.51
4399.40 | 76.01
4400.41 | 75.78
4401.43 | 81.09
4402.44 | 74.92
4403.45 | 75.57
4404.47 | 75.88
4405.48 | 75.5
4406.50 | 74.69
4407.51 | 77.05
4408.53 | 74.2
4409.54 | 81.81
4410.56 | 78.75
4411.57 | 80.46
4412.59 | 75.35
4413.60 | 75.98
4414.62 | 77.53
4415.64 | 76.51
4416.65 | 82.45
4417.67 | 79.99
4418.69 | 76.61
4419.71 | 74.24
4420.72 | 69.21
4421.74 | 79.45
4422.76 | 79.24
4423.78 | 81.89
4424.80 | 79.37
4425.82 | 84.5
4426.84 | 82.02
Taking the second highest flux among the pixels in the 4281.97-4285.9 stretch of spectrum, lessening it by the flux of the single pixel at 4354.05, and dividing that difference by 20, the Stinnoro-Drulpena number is 0.2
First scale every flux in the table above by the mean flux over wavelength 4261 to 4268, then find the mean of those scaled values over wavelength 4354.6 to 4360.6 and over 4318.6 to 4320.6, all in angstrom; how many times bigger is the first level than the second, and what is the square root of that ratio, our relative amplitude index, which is 1.01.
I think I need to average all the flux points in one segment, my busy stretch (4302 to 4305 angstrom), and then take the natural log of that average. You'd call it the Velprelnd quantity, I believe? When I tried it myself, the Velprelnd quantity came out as 4.28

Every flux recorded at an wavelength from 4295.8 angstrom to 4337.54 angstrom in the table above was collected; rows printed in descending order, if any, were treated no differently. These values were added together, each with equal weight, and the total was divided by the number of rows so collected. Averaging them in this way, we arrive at 73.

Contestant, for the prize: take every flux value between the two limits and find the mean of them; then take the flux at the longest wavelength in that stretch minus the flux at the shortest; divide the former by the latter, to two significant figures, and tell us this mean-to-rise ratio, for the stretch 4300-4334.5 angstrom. -15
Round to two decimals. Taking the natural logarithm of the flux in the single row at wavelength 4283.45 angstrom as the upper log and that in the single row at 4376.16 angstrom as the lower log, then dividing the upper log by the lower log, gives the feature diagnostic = 1.00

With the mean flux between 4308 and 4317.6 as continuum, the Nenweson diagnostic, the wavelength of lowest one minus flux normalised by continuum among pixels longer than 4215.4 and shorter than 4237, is 4218.84 angstrom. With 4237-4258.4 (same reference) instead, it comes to 4245.15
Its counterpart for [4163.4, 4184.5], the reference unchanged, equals 4165.75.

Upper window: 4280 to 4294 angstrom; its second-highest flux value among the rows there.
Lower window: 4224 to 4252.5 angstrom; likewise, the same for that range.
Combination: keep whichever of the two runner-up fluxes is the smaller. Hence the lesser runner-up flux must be 83.2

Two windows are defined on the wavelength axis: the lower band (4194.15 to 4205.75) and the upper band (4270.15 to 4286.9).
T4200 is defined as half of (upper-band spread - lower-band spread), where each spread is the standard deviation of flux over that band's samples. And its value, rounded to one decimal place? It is -0.9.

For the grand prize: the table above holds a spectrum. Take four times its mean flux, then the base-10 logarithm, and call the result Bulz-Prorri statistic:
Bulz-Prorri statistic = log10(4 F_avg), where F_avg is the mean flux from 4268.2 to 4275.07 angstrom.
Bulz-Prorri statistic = 2.50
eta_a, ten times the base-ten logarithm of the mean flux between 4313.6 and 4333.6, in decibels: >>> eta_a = 18.7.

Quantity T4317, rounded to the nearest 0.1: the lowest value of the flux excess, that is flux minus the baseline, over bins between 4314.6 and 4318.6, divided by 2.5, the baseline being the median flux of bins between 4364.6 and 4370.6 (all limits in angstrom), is -2.9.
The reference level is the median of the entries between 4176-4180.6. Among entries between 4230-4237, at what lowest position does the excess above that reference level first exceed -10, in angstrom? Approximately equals 4230.52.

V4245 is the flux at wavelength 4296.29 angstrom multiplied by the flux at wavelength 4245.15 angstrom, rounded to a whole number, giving 7032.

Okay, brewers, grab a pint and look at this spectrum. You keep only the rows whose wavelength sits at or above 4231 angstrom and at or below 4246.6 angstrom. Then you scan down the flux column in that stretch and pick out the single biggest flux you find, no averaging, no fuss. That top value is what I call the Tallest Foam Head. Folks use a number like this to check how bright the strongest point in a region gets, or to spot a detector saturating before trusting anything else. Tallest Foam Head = 95.1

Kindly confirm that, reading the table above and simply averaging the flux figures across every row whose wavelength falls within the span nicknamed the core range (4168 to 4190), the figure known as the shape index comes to 84.3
